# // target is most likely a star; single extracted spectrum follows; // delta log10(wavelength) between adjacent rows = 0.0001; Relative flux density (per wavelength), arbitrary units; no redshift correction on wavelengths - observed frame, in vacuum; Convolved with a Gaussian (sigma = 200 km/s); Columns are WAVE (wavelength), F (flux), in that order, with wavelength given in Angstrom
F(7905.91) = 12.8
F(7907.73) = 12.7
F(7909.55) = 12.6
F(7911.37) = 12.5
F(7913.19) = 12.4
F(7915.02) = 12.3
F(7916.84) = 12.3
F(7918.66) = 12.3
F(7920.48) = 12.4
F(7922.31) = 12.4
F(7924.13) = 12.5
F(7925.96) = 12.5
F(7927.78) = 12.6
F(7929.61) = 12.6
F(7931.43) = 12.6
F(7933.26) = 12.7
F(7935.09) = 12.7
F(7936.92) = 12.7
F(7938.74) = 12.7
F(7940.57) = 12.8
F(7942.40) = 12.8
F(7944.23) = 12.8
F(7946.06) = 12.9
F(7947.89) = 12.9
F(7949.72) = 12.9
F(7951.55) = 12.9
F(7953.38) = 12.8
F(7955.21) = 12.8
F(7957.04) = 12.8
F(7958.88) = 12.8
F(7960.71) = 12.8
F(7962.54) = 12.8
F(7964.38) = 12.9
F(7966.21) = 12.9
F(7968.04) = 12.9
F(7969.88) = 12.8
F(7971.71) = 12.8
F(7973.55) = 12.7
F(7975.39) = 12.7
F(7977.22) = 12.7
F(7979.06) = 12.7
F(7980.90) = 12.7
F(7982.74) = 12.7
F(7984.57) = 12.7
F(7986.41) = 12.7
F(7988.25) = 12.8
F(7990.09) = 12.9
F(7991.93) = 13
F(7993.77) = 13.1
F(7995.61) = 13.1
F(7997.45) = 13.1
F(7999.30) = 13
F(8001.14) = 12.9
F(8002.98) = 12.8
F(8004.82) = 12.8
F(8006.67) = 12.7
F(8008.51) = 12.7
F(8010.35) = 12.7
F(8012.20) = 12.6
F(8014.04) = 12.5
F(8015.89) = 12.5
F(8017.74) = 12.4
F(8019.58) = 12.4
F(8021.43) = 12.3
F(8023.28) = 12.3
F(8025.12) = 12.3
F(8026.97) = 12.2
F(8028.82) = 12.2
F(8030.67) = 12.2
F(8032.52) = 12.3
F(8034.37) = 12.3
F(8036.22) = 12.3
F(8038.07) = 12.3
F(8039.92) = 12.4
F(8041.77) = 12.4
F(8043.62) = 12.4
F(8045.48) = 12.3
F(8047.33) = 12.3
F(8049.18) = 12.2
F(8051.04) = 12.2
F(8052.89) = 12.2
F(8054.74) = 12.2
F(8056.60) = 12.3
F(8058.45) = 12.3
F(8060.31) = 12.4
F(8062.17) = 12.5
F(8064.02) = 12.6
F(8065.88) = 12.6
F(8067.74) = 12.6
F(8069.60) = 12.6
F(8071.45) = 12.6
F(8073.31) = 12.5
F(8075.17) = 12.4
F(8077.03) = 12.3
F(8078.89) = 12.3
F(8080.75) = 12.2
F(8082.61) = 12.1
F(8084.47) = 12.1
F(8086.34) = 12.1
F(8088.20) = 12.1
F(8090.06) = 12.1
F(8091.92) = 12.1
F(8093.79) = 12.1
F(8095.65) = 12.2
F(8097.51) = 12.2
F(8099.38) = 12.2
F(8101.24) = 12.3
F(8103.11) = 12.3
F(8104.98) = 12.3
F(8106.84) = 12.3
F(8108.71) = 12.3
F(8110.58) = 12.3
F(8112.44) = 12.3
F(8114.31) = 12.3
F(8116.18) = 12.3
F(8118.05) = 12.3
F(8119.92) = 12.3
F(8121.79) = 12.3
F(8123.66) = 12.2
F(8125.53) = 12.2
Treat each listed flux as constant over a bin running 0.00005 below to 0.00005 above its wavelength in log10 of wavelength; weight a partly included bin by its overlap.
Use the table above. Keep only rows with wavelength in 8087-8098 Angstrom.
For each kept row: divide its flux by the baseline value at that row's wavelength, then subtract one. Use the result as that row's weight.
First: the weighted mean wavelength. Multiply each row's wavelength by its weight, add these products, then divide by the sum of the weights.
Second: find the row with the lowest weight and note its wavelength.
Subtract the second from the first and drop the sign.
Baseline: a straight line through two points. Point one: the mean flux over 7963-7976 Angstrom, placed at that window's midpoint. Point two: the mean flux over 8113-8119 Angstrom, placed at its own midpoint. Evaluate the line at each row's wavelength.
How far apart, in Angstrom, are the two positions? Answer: 4.0 Angstrom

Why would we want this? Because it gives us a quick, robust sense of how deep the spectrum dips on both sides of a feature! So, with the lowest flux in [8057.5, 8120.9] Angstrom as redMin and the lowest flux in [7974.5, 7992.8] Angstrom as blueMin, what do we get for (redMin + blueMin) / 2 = 12.4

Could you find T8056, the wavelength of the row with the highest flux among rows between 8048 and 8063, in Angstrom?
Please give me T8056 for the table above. 8062.17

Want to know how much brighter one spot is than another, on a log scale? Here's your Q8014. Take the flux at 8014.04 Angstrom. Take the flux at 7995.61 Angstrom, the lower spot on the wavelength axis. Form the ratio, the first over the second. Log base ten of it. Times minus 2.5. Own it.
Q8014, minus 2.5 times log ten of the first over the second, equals 0.051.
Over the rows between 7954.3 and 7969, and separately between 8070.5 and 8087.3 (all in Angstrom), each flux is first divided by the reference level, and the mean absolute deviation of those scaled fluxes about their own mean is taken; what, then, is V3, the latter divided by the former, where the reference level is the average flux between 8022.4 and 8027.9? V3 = 3.11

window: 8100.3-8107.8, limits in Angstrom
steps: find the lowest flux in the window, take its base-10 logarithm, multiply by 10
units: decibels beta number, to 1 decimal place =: 10.9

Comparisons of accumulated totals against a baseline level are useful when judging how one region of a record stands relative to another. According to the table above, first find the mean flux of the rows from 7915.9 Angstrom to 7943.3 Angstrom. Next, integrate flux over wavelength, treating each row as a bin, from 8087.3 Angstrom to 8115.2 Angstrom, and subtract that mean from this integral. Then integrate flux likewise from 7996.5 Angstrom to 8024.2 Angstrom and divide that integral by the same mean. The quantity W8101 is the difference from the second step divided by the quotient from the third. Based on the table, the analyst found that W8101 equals 11.8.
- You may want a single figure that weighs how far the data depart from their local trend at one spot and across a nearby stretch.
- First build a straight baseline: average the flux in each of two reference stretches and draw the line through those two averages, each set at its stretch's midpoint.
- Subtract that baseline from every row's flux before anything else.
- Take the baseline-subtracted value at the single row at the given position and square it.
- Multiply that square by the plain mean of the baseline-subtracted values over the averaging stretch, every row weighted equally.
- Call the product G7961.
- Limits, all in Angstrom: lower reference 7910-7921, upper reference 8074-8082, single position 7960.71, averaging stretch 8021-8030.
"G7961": -0.013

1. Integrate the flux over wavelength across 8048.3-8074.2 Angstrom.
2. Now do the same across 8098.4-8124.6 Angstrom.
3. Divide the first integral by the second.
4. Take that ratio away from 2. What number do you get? 1.00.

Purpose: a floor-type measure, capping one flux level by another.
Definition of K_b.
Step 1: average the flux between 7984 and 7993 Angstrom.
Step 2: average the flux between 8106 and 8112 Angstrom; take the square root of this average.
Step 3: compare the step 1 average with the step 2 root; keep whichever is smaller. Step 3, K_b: 3.51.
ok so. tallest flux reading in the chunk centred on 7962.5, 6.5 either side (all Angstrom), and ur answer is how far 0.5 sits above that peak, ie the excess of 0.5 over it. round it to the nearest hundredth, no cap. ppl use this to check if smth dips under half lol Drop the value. -12.40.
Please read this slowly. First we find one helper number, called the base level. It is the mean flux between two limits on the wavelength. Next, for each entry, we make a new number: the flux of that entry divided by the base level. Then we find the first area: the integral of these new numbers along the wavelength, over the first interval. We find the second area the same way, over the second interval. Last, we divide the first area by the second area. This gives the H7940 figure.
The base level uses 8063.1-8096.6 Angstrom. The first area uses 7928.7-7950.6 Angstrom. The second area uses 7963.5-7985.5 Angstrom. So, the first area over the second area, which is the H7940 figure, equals 0.995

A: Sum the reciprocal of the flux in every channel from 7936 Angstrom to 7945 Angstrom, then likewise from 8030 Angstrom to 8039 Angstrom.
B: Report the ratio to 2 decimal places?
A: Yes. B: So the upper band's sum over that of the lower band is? 1.04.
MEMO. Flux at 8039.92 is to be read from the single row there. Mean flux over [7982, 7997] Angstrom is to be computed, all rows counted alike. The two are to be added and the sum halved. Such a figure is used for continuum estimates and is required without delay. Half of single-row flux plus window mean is 12.6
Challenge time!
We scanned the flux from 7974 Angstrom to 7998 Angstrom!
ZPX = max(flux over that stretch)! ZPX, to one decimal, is 13.1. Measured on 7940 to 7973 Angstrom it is 12.9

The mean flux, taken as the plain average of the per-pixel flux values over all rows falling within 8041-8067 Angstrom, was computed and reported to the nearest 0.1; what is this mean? 12.3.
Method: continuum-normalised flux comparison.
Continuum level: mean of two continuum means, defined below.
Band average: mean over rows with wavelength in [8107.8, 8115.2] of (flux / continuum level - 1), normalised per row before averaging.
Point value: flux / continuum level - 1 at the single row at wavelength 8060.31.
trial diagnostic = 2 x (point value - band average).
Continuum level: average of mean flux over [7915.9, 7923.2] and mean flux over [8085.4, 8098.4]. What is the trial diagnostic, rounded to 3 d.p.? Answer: 0.016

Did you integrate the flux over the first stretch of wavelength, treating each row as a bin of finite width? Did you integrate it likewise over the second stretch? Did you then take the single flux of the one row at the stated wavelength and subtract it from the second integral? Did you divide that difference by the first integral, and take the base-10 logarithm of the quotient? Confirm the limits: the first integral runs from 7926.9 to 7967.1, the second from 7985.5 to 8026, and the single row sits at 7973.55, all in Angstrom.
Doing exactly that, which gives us -0.010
